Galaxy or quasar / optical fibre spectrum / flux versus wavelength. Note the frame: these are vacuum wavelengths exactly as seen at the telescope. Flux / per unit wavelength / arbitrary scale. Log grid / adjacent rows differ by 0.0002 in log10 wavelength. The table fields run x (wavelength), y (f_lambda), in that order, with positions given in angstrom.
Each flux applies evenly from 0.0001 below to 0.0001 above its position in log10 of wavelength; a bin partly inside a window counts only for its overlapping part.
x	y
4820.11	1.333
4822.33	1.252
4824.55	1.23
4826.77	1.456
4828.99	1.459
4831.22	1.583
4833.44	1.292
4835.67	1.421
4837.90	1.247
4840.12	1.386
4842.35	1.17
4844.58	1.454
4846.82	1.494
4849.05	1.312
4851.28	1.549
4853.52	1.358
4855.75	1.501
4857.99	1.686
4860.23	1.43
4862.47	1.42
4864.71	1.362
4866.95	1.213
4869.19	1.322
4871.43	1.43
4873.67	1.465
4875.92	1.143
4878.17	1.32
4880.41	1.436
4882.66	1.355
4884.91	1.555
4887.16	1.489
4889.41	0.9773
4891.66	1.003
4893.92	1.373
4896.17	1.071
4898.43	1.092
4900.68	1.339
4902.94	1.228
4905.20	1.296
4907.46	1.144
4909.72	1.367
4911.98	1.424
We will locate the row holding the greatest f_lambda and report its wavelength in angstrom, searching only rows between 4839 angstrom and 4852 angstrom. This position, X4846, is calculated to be 4851.28 angstrom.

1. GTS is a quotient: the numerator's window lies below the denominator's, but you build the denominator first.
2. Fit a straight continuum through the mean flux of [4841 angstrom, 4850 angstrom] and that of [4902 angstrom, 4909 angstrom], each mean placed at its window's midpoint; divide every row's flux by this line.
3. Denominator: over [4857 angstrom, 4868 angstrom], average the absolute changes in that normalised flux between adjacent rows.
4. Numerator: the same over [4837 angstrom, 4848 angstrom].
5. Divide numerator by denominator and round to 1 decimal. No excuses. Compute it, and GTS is 1.5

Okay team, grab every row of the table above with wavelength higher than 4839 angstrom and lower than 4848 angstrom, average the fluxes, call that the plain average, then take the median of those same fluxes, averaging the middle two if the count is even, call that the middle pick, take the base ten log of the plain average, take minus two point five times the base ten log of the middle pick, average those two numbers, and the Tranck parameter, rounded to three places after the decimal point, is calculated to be -0.121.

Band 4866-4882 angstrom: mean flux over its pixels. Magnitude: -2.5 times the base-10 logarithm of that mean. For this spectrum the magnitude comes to -0.31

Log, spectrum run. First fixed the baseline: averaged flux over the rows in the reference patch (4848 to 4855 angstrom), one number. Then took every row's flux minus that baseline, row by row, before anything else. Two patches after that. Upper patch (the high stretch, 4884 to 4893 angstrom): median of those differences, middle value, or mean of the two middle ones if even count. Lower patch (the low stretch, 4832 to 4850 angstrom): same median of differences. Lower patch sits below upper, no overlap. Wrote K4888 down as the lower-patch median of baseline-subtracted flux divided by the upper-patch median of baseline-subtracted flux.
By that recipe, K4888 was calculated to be 0.4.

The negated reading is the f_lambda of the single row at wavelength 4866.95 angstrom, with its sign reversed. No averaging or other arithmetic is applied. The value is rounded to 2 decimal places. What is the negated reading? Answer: -1.21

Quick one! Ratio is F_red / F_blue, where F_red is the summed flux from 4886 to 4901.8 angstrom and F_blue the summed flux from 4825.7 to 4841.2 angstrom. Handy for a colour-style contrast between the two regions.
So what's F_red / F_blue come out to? 0.85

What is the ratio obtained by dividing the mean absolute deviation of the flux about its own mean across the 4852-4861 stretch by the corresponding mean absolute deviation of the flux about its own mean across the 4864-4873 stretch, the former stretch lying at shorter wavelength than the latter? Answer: 1.6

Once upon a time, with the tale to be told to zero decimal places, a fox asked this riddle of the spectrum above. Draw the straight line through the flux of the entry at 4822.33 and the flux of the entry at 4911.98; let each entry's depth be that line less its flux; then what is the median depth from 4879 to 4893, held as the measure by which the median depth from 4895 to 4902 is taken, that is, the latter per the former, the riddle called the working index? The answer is -10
